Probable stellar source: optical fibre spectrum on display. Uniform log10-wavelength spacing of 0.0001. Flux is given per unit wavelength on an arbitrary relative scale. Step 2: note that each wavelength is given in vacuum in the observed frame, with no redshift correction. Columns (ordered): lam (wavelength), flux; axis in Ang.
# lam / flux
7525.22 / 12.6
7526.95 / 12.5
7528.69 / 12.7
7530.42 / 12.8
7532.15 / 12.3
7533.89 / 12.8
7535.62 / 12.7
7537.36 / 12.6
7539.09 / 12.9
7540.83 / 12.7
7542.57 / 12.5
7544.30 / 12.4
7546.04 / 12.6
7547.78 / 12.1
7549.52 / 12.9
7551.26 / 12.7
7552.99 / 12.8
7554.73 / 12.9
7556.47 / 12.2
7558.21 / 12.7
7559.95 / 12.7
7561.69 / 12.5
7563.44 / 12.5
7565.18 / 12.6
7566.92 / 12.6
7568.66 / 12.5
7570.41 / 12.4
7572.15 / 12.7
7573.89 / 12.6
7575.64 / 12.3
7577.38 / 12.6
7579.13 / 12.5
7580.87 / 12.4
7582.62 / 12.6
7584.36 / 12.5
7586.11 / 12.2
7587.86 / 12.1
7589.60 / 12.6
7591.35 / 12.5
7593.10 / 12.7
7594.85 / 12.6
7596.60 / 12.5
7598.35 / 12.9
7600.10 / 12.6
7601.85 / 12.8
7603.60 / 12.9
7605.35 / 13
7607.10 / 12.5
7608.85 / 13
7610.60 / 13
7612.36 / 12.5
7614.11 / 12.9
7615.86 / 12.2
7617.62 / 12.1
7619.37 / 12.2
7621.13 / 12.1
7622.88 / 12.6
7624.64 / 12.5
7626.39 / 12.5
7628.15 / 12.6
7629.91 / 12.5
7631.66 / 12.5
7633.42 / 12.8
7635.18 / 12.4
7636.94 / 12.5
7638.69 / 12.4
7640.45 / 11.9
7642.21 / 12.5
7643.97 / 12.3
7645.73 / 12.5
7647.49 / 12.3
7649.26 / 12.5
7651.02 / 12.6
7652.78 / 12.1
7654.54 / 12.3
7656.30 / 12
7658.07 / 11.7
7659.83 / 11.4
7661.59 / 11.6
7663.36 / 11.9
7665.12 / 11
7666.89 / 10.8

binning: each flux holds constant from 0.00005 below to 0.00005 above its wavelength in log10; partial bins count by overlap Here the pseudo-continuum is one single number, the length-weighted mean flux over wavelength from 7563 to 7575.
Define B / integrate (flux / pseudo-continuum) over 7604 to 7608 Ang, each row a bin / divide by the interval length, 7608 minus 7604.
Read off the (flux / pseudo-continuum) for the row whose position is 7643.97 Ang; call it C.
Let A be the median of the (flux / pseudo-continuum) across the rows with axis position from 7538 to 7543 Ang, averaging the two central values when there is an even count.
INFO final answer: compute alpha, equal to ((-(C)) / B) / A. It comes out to -0.95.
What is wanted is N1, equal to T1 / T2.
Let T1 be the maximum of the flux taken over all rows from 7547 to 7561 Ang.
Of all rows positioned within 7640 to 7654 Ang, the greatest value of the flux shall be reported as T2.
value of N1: 1.02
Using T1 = 12.9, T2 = 12.6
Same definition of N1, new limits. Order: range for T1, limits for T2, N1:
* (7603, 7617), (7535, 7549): 1.01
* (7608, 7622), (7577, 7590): 1.03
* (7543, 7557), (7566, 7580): 1.02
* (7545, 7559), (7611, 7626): 1.00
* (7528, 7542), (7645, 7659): 1.02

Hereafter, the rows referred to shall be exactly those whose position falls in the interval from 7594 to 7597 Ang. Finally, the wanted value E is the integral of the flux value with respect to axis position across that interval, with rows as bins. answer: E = 38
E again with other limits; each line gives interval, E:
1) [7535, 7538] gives 38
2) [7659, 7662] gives 35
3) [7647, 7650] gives 37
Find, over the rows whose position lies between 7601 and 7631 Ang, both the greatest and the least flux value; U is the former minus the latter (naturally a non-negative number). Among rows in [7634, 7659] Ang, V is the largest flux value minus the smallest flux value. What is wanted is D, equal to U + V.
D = 1.8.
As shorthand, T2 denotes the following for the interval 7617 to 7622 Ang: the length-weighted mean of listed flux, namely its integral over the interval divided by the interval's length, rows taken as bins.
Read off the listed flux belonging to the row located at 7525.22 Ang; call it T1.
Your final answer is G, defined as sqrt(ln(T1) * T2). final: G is 5.54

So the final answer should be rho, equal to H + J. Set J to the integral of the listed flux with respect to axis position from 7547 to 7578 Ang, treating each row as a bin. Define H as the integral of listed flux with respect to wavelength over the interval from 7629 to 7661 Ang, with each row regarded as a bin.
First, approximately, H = 393.1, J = 390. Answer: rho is 783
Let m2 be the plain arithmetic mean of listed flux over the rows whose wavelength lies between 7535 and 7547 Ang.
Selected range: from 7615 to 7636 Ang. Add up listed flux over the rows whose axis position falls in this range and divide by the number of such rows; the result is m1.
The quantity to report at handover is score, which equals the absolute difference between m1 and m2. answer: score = 0.21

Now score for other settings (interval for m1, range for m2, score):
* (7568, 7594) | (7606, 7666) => 0.17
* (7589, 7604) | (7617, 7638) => 0.24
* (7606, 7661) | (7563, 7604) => 0.17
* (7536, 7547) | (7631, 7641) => 0.20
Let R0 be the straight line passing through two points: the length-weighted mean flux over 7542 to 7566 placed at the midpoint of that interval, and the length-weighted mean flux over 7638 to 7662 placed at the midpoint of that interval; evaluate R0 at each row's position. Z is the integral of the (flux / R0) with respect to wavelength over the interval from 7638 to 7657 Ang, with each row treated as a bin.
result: 19.2 Ang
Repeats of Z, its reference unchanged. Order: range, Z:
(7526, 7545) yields 19.0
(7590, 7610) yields 20.6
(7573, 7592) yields 19.0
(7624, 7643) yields 19.4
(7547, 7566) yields 19.0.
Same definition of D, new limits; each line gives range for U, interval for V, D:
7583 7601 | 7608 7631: 1.7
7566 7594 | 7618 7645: 1.5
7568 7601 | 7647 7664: 2.0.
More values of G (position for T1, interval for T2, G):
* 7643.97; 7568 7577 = 5.60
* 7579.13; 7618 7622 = 5.54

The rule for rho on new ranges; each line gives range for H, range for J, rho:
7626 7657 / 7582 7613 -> 776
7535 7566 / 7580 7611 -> 782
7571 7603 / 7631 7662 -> 781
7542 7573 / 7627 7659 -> 785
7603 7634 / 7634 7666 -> 777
